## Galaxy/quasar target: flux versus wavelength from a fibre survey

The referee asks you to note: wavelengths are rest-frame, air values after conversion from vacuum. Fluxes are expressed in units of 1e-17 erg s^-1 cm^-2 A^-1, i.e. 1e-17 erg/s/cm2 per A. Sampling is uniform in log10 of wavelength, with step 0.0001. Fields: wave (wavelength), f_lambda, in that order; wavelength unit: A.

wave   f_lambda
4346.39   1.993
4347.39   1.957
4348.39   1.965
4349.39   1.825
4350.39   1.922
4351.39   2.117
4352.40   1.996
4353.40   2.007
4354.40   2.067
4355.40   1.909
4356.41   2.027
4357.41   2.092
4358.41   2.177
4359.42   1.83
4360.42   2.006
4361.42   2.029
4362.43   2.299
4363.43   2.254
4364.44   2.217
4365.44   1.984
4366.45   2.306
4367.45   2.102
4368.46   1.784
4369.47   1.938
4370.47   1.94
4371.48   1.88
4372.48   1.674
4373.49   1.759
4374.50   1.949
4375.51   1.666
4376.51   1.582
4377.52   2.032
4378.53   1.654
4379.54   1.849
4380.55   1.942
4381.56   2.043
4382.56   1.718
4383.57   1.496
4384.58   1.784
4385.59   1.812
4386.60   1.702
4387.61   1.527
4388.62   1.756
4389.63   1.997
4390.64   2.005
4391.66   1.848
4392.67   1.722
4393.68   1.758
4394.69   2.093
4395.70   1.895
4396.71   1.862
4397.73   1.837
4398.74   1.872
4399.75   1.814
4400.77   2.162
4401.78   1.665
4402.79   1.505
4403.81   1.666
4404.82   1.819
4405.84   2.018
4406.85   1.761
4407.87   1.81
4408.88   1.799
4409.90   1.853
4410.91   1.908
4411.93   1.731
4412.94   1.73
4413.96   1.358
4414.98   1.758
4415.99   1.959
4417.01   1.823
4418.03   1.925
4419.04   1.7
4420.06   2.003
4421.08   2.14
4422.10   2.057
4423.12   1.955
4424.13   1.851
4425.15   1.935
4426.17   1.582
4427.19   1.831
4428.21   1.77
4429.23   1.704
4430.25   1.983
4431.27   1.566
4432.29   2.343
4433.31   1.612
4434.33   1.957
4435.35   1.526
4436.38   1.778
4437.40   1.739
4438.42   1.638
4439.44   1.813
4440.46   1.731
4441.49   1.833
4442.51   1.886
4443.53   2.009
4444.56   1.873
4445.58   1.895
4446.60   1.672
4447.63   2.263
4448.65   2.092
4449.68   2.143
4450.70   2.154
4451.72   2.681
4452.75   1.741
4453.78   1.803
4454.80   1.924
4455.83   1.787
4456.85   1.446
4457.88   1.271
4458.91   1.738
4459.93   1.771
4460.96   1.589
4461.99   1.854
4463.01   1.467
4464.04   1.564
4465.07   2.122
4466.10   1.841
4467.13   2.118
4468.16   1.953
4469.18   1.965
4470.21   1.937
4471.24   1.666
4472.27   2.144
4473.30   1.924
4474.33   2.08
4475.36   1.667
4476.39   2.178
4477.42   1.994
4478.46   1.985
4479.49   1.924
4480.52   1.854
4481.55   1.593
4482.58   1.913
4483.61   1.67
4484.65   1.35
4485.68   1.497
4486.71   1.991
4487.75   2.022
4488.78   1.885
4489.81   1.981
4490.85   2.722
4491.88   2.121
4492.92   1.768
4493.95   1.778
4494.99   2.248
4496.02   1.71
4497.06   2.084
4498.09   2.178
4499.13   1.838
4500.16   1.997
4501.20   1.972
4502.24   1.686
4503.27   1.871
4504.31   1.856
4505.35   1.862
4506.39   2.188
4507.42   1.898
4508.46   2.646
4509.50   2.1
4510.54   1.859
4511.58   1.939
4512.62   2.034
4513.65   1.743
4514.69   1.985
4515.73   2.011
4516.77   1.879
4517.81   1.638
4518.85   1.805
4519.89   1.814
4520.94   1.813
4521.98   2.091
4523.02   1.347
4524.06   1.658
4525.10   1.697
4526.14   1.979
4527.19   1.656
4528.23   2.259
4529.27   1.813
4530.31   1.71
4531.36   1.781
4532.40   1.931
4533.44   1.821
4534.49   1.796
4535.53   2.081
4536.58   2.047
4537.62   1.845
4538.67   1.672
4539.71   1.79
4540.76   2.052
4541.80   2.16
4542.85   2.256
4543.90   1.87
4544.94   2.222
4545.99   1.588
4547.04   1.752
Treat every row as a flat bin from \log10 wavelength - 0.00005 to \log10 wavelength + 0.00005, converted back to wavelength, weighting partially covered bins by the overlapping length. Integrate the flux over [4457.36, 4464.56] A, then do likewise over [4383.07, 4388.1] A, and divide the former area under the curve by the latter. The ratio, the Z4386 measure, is 1.4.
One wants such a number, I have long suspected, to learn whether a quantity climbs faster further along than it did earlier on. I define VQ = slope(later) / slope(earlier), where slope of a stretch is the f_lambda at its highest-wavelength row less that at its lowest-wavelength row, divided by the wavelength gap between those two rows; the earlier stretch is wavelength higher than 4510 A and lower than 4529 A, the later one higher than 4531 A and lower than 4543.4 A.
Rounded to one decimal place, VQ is 1.8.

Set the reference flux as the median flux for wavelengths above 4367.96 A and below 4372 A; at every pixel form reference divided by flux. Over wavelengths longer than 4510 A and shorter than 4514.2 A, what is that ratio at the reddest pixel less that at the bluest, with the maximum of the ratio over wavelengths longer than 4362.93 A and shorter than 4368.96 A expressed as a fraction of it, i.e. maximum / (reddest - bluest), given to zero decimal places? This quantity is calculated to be 16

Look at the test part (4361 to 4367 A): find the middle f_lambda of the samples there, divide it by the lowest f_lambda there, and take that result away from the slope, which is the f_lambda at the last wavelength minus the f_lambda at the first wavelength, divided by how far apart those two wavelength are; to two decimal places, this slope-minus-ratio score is -1.07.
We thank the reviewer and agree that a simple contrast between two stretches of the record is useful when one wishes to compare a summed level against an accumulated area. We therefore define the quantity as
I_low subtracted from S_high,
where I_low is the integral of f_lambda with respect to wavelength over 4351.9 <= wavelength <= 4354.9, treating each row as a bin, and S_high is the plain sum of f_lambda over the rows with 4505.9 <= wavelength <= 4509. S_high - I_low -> 0.65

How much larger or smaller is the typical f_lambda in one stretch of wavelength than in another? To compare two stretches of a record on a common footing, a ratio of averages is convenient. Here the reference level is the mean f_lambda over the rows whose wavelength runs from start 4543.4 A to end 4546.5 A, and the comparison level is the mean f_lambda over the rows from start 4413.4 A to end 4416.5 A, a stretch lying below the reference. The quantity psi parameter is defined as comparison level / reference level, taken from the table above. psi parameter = 0.89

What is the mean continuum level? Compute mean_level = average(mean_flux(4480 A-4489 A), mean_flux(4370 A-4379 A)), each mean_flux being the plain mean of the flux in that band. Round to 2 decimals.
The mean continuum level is 1.77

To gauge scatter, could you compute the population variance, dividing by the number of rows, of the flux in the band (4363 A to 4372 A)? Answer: 0.0296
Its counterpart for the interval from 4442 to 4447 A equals 0.0119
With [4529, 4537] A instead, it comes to 0.0155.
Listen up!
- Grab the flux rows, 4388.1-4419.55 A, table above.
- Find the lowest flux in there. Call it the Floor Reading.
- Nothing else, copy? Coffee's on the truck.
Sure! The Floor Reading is 1.358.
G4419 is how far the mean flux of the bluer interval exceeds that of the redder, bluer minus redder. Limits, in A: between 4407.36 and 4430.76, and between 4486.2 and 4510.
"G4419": -0.18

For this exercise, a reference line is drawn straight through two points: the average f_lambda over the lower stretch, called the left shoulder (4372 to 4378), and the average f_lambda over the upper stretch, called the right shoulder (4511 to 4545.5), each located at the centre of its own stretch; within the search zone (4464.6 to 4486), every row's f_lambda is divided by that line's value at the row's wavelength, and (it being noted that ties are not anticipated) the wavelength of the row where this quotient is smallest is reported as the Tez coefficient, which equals 4484.65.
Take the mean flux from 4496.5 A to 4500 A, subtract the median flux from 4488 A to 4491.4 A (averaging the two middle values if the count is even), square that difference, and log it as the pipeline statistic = 0.00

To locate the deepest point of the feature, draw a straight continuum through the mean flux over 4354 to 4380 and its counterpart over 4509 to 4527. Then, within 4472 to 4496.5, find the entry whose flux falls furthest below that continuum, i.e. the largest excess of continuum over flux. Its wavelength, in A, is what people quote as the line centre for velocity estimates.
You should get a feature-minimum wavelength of 4484.65 A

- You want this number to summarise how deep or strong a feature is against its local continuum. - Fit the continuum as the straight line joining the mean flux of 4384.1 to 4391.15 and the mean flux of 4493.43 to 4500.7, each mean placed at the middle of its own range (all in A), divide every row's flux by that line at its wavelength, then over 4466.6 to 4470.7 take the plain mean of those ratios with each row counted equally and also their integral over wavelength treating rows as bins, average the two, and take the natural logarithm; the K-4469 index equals 0.97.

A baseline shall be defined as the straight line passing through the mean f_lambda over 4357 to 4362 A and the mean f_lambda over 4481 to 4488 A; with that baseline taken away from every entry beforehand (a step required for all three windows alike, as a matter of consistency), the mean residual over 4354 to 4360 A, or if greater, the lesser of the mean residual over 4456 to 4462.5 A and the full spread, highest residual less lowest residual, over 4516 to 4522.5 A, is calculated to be -0.02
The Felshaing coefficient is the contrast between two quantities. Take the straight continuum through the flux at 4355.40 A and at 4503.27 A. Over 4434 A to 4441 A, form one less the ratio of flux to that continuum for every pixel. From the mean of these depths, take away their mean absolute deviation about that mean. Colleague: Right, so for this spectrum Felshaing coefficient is 0.03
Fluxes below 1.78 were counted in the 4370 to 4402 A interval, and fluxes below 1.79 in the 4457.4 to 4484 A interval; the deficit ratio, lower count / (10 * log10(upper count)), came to 1.3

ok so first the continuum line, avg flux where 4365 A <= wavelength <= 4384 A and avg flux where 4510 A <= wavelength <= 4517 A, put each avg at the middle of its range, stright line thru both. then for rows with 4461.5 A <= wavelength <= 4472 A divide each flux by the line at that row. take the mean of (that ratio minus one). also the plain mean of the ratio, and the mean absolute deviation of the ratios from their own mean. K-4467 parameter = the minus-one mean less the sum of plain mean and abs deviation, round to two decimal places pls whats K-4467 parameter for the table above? -1.09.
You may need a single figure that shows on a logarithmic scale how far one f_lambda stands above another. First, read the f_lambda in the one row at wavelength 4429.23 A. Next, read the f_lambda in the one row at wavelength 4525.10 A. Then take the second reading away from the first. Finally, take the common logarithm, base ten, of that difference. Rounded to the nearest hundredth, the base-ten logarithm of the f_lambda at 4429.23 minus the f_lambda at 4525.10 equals -2.15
